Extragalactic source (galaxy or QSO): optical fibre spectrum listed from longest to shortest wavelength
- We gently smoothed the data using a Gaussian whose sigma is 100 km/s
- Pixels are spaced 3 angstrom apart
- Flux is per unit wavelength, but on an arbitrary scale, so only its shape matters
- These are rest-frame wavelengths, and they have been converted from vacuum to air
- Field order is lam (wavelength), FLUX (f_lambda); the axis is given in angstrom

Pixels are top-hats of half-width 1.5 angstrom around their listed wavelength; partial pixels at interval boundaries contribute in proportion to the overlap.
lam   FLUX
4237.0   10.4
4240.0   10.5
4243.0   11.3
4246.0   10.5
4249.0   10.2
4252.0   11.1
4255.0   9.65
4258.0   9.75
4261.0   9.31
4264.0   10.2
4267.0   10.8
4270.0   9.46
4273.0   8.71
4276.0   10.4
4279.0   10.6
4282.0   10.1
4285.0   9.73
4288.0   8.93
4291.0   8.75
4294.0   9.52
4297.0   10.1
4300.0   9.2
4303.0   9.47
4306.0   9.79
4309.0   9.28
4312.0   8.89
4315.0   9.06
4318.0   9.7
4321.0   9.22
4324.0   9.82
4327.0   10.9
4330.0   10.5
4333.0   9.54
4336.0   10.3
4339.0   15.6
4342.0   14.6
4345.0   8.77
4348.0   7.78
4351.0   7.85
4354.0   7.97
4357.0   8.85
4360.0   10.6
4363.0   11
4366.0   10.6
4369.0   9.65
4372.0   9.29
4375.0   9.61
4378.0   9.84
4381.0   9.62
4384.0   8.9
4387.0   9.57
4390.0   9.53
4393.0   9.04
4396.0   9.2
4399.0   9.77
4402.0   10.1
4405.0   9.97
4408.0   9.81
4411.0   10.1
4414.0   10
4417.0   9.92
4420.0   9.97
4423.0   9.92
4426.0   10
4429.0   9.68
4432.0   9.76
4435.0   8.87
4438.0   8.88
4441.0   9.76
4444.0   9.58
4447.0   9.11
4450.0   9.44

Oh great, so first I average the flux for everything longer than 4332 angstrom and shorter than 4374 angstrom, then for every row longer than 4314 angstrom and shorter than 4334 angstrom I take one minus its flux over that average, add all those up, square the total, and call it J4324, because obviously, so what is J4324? 0.06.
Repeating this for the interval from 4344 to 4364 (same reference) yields 0.68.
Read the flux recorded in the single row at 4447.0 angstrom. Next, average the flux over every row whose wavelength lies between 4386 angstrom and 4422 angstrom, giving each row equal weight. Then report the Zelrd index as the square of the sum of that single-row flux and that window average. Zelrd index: 356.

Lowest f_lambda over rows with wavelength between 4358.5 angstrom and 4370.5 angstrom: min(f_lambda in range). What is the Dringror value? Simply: 9.65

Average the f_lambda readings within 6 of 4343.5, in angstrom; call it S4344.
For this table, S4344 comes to 11.7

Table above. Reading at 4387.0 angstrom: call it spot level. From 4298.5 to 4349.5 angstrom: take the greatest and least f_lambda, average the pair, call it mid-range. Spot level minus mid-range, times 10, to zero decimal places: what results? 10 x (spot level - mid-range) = -21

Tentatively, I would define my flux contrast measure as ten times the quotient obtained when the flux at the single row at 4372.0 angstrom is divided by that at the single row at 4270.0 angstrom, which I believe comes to 9.8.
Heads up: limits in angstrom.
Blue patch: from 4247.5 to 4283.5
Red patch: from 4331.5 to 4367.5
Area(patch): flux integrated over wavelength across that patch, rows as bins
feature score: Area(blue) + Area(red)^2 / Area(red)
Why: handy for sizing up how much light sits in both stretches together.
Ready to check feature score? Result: 731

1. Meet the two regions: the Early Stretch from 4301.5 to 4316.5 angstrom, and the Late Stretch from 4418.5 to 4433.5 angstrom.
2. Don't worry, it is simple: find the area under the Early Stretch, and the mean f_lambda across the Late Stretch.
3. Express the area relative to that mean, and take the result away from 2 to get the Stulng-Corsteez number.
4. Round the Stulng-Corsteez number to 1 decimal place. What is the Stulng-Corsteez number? -12.1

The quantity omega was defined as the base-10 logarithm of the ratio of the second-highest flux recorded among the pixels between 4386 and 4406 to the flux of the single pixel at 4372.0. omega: 0.031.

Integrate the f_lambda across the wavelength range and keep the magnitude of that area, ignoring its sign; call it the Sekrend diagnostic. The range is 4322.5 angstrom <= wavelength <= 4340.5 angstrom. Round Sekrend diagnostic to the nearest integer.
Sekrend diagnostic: 200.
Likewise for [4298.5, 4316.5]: 167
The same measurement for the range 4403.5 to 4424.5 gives 209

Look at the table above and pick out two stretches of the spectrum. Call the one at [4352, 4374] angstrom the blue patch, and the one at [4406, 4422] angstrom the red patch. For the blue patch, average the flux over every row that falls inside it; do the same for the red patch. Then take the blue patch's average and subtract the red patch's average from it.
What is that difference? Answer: -0.3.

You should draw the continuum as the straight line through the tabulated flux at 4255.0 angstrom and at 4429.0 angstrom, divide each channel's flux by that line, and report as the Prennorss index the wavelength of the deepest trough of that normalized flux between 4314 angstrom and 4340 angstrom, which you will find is 4315.0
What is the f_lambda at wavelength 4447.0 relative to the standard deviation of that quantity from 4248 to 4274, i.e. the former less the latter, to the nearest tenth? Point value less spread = 8.4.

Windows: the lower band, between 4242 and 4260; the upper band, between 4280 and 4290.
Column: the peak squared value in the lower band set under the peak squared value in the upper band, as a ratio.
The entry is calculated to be 0.80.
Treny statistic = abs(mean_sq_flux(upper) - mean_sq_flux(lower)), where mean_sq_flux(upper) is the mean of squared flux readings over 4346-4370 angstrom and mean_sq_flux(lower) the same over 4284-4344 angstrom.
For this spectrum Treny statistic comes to 18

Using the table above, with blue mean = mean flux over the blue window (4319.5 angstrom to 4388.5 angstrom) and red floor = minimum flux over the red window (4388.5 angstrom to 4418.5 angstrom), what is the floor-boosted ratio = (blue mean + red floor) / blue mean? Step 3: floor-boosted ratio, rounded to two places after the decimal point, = 1.90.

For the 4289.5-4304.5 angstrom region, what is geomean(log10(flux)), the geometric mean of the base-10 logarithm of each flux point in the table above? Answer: 0.973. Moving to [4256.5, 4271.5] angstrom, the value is 0.995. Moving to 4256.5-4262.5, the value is 0.979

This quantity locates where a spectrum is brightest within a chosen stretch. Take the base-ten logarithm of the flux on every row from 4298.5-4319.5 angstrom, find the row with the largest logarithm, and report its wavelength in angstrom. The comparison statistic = 4306.0 angstrom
